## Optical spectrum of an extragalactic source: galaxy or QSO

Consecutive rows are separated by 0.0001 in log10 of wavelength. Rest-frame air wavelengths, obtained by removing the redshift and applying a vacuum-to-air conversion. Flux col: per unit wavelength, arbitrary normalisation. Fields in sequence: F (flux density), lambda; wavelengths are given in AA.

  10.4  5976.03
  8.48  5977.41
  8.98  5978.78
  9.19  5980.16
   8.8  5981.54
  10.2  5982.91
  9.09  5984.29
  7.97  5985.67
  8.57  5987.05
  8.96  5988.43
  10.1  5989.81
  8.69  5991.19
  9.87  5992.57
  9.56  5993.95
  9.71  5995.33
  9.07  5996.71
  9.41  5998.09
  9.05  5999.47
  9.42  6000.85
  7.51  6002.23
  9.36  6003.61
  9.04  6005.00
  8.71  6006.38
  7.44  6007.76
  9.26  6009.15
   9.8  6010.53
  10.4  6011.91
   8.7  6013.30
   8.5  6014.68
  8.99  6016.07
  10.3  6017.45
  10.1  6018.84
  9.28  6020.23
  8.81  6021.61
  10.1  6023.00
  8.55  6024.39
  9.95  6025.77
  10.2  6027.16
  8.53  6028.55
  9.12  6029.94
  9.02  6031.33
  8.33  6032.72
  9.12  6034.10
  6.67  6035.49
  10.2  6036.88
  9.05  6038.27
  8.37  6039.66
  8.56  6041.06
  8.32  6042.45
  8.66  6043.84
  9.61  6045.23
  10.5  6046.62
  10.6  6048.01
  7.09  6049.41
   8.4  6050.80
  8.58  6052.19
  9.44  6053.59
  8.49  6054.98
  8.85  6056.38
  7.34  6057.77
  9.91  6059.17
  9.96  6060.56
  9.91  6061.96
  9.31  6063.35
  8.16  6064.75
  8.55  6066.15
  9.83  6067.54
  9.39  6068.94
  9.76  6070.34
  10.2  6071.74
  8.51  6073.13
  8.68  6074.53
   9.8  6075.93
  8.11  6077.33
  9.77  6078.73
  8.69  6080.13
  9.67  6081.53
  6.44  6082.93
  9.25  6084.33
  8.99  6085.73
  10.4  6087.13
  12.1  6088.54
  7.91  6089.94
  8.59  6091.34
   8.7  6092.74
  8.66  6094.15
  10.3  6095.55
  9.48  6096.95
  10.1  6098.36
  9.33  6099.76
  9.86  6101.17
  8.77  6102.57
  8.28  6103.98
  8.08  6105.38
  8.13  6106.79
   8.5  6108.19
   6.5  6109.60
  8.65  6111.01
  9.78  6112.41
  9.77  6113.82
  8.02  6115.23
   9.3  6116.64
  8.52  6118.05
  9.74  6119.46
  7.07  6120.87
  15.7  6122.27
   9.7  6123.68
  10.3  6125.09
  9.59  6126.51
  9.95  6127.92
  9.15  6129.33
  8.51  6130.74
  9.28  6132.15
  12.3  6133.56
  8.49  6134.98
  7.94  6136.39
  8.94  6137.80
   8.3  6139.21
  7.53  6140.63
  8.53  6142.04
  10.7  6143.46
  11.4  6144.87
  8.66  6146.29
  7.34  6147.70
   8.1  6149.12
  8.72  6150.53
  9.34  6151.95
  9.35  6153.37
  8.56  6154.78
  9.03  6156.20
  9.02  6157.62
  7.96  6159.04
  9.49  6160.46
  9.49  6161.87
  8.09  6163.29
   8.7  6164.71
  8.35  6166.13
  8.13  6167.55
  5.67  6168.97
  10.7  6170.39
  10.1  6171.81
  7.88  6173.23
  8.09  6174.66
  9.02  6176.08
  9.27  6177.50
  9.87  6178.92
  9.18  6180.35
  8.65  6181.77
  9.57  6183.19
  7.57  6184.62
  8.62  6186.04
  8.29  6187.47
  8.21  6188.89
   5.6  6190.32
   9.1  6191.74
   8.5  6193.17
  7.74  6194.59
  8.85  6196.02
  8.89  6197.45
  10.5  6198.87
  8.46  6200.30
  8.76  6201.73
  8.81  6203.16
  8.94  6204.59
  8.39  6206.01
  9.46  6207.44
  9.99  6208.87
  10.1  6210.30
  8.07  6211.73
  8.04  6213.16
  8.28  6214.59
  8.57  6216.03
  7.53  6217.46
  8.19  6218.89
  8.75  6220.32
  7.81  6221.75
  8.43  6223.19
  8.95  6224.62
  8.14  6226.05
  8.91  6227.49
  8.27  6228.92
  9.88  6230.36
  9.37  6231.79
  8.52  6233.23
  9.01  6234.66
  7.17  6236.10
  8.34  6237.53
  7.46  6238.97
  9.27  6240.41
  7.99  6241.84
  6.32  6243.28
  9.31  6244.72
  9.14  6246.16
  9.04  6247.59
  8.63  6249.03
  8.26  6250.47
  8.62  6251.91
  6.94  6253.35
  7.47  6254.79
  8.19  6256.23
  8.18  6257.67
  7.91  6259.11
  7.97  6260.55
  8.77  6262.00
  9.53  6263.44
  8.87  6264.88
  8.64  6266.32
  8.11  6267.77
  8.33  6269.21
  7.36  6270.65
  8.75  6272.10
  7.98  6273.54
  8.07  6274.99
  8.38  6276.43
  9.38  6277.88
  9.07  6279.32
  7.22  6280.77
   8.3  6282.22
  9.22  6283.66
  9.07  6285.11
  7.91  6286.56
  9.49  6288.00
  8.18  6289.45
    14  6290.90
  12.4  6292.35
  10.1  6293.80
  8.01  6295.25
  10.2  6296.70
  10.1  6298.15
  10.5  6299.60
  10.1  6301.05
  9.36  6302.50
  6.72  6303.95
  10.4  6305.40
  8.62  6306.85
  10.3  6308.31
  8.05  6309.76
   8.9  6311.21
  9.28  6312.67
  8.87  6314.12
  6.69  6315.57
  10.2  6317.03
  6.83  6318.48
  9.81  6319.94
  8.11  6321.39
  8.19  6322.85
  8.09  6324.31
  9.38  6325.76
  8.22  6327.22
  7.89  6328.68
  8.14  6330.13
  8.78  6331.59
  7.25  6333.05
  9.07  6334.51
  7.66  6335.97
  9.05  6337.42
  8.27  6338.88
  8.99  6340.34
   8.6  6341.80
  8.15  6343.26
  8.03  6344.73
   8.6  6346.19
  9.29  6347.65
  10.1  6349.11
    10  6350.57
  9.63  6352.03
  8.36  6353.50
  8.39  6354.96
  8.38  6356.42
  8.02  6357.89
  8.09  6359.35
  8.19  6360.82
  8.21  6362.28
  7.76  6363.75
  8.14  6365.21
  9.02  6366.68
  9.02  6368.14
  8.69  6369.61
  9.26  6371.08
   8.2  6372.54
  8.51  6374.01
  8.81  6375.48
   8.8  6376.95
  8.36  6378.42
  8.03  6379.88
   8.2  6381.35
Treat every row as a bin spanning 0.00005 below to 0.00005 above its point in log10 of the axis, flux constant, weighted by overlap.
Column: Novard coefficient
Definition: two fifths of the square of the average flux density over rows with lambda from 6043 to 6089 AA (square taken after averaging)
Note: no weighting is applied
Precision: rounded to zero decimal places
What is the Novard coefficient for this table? 34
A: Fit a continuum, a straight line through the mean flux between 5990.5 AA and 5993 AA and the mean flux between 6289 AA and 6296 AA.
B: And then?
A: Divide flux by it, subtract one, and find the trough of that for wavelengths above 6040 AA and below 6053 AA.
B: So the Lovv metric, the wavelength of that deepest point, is 6049.41 AA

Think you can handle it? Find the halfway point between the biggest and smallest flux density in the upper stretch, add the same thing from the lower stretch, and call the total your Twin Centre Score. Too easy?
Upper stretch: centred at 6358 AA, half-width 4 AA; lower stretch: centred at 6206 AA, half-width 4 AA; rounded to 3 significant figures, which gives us 17.4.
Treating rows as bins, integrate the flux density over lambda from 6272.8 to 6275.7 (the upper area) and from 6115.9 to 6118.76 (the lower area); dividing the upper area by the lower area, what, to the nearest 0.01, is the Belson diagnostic 0.92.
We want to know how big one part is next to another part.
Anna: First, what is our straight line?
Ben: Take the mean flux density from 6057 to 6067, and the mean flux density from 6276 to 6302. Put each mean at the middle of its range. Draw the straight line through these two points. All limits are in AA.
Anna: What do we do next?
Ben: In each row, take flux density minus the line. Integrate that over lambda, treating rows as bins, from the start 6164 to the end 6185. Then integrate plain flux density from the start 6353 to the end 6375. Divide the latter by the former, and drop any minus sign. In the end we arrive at 16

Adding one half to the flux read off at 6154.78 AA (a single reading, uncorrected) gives 9.1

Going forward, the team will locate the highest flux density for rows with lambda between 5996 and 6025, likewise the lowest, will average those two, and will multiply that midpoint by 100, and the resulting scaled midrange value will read 892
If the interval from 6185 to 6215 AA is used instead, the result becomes 805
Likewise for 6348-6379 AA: 893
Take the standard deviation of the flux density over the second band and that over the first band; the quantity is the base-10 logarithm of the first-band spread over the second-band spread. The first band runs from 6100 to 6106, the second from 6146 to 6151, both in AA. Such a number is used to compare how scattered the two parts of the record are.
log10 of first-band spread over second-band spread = 0.09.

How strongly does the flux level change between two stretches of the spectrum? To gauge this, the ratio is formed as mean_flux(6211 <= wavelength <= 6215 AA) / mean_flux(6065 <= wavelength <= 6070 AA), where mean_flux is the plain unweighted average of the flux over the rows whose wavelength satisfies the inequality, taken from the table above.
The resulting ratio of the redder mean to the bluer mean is 0.88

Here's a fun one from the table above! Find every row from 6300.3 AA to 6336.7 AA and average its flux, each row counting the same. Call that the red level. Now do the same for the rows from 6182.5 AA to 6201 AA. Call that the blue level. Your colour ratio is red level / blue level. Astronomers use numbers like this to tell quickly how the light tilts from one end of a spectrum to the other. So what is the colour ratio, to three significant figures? 1.02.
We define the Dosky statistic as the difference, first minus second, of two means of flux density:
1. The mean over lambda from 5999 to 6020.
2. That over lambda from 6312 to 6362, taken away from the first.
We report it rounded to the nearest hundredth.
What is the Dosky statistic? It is 0.56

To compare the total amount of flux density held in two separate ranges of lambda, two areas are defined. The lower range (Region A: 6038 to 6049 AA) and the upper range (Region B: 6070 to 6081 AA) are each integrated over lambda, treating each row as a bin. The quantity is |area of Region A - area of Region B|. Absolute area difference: 0.3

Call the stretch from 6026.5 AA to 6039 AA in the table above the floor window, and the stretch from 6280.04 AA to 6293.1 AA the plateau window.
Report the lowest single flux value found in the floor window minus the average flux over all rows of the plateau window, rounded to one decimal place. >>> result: -2.9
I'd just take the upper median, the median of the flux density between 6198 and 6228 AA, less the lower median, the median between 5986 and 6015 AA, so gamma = -0.50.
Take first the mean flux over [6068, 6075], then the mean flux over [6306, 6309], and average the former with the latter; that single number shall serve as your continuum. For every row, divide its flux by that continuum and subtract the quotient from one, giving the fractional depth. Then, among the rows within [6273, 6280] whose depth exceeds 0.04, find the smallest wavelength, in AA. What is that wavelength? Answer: 6273.54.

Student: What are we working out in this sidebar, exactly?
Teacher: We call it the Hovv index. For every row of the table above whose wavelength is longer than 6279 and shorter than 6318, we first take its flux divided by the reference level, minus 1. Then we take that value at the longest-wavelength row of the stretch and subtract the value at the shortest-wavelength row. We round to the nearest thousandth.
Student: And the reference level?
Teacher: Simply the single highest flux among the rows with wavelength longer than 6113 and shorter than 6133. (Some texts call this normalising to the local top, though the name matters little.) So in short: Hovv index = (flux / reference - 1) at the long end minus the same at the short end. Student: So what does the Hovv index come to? 0.072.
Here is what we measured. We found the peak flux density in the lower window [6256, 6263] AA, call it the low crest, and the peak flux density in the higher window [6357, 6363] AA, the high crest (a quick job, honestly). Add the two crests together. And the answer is 17.0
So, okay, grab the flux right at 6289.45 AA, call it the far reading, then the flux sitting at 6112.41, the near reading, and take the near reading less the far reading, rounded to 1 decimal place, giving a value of 1.6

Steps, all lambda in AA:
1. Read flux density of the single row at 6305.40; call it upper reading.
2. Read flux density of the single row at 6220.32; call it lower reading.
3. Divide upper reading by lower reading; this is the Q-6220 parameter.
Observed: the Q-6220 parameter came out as 1.19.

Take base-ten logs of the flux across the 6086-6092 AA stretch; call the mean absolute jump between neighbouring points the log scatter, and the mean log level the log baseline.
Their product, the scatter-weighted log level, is 0.09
